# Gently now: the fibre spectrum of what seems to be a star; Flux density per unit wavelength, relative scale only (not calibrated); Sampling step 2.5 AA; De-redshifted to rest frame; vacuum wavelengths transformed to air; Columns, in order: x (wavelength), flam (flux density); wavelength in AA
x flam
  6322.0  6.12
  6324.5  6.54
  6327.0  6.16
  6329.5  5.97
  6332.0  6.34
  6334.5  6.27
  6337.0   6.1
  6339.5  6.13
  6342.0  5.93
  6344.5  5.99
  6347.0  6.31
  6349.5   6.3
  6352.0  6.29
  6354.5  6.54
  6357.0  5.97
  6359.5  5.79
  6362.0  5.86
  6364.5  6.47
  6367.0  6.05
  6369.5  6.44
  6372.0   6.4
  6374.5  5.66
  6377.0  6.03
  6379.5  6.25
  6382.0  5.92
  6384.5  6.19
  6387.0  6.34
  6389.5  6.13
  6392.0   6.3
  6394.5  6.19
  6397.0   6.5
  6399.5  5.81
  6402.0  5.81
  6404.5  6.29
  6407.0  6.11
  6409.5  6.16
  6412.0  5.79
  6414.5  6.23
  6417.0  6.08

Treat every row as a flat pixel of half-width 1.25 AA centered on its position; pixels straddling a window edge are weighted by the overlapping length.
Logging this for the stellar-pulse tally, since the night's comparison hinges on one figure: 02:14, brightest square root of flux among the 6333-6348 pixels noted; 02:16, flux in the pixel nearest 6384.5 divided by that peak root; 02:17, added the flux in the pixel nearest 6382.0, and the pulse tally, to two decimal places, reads 8.38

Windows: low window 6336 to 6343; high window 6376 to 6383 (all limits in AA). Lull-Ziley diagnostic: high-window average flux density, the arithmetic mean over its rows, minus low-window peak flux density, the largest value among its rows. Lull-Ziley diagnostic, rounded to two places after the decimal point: -0.06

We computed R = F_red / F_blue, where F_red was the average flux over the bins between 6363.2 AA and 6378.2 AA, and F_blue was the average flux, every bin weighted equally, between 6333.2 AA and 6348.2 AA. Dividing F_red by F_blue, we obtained 1.01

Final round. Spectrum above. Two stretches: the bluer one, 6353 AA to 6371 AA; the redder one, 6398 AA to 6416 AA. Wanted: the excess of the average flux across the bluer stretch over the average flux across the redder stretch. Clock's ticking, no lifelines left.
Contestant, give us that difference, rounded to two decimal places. 0.13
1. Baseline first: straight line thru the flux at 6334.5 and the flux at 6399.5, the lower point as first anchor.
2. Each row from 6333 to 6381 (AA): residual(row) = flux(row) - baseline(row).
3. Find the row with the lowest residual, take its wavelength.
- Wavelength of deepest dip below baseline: 6374.5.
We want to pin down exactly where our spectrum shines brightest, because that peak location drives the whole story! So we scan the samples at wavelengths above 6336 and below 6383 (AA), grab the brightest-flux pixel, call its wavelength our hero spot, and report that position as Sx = 6354.5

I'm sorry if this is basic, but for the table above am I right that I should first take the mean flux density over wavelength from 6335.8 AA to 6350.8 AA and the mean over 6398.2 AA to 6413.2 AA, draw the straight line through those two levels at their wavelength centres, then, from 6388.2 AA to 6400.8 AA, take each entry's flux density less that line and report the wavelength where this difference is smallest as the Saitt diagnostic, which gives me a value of 6399.5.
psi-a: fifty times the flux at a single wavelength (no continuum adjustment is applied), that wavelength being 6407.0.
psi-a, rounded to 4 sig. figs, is 305.5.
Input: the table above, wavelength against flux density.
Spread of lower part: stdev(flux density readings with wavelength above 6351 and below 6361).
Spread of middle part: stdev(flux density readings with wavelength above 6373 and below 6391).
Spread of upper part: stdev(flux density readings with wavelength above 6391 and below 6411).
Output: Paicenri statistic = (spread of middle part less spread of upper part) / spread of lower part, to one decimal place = 0.0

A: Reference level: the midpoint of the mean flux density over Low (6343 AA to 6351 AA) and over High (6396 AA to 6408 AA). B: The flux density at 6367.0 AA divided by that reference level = 0.98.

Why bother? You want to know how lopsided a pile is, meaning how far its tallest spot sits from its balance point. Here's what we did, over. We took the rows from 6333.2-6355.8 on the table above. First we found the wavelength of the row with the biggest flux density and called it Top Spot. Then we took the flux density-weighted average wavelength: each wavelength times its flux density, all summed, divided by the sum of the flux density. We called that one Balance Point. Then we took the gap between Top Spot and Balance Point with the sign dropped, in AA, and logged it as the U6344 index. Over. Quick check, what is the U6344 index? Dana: 9.9 AA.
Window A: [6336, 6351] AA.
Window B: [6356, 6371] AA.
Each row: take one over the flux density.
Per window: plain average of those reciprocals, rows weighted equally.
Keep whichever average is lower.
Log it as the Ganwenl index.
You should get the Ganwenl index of 0.163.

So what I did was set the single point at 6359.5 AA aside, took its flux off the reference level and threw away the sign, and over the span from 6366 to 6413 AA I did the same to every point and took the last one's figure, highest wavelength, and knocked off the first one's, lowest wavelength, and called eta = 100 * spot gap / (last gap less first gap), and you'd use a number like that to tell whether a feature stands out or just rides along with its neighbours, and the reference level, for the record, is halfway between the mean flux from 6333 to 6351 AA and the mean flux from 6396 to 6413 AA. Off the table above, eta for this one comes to 122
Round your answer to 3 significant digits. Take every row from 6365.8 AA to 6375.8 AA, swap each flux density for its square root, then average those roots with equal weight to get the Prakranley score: 2.48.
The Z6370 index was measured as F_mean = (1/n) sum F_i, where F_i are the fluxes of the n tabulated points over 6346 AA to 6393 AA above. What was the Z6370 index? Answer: 6.17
